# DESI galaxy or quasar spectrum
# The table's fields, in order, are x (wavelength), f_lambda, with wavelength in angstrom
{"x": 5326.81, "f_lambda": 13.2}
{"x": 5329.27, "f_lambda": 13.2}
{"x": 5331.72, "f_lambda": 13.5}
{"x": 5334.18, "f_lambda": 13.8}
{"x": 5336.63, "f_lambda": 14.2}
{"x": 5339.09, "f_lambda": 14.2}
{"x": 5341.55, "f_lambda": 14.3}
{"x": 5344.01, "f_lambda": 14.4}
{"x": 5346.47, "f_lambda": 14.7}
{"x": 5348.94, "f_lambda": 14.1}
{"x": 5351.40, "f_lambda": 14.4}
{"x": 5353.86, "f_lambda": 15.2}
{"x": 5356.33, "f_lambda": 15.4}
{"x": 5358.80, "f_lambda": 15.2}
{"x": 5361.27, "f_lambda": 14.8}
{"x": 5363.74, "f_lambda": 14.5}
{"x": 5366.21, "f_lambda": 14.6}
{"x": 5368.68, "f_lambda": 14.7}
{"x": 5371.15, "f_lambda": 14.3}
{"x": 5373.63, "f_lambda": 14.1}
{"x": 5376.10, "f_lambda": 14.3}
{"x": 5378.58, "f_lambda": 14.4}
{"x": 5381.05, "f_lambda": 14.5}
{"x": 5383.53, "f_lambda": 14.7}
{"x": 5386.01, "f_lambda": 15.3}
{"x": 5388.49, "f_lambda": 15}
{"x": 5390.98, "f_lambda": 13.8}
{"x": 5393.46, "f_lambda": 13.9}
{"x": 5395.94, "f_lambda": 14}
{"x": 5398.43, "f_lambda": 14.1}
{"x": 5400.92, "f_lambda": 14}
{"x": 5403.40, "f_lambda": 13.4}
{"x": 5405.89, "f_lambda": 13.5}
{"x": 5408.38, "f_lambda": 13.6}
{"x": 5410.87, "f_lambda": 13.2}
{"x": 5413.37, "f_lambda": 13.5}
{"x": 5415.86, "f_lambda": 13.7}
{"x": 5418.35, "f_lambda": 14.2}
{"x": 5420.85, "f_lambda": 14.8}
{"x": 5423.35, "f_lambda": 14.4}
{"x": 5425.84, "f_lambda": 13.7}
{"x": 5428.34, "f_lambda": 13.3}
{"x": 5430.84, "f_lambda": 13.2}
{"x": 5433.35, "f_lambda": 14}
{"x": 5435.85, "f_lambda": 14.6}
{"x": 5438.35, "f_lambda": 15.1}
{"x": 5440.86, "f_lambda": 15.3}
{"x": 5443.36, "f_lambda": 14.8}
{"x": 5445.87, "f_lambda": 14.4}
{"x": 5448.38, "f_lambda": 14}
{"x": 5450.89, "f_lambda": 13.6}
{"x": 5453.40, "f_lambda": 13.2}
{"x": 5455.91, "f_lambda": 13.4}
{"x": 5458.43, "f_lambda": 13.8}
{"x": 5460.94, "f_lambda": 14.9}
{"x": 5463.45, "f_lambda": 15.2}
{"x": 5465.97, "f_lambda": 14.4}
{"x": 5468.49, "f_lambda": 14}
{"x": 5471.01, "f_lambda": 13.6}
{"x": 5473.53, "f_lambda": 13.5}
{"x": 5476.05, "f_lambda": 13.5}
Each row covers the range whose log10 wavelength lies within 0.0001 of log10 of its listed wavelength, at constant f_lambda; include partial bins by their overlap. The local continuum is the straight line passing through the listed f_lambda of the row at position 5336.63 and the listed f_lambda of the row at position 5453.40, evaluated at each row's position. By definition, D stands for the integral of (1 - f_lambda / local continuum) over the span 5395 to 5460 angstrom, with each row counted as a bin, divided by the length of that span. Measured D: -0.040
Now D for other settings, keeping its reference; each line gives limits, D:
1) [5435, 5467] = -0.086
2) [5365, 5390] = -0.053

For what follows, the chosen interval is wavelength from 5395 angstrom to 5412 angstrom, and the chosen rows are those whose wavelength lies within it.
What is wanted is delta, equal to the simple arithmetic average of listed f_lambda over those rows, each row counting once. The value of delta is 13.7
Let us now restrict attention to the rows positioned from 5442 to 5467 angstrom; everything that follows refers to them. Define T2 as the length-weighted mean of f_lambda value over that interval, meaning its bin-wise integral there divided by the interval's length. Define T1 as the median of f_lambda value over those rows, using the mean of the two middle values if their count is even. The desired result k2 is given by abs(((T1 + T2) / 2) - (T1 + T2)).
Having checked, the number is 14.2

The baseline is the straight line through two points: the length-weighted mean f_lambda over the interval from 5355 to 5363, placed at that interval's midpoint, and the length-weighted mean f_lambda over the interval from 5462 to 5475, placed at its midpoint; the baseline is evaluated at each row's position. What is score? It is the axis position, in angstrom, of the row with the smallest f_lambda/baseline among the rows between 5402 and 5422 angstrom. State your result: 5410.87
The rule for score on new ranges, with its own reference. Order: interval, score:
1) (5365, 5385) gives 5373.63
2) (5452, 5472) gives 5453.40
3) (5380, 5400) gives 5390.98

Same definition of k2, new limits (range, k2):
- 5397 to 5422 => 13.7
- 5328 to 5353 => 14.1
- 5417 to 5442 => 14.3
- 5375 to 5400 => 14.4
